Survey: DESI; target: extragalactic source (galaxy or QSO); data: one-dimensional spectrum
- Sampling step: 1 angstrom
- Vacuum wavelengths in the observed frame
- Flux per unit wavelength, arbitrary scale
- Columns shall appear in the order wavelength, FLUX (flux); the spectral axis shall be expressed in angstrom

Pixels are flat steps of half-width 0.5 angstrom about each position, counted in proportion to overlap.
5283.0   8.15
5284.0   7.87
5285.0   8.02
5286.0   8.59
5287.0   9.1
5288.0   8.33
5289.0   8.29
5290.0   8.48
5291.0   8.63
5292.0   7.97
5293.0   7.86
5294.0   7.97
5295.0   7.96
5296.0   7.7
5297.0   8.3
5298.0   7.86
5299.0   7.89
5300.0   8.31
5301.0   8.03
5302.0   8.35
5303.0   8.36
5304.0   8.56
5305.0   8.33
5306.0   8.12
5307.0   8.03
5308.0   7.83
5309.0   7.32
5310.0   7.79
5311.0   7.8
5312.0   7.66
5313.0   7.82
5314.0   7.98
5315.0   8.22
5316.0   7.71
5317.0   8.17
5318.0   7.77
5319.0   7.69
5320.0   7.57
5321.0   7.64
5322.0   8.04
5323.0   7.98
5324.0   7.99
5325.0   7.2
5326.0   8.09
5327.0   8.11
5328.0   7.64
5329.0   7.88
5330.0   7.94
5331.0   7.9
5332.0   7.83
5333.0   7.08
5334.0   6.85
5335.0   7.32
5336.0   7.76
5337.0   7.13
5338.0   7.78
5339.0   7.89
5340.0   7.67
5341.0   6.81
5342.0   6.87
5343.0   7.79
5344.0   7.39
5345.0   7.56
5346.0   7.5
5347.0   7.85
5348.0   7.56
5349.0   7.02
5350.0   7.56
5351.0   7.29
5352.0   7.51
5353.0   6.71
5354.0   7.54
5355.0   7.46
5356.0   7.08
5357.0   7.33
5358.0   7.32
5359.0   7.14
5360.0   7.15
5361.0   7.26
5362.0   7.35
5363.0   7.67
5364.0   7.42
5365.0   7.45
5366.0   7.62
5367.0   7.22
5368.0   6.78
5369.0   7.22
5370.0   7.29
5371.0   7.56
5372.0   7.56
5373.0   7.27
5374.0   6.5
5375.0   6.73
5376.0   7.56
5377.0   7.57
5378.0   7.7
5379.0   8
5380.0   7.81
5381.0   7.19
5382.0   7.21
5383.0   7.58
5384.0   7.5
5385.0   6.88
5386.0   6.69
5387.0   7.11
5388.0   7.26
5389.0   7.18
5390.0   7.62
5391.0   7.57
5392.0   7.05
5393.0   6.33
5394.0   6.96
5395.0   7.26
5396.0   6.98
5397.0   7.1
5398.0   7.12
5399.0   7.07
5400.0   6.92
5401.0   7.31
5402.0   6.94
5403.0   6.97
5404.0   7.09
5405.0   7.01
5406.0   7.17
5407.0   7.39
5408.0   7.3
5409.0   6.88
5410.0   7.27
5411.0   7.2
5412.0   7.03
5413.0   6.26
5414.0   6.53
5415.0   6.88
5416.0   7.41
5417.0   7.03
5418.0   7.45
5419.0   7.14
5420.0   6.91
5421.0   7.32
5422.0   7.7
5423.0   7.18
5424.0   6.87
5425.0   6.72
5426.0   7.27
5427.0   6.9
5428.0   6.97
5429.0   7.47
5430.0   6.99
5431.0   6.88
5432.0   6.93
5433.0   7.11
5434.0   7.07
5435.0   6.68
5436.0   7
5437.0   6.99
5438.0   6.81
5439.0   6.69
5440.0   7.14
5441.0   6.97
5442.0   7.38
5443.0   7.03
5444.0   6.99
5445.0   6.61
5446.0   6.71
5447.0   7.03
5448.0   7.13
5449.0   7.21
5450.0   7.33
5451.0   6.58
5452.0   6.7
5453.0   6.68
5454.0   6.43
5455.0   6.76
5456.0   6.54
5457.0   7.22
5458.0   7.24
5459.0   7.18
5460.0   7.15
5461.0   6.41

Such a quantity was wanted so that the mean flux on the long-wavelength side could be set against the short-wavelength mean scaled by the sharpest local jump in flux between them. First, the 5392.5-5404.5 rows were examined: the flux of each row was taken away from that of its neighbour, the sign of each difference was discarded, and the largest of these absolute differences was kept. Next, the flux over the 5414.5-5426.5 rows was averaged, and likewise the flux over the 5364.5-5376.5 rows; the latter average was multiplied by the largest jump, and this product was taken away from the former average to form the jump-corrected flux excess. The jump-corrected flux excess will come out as 2.6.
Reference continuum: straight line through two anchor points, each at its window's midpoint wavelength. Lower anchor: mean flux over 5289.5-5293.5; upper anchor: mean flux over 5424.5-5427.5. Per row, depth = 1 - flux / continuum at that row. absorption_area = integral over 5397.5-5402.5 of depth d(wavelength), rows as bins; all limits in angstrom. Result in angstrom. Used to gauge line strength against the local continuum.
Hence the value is 0.10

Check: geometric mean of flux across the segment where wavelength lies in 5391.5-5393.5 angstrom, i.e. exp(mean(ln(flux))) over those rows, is 6.7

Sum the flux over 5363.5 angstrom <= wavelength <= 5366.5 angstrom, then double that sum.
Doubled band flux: 45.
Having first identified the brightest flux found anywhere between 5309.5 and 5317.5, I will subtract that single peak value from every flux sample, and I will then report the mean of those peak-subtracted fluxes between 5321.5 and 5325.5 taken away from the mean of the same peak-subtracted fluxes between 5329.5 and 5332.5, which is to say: 0.09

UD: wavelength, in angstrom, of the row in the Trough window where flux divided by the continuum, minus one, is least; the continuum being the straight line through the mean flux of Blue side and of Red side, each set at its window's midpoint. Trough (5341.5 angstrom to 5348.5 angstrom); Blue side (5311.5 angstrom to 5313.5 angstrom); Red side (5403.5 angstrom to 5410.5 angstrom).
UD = 5342.0 angstrom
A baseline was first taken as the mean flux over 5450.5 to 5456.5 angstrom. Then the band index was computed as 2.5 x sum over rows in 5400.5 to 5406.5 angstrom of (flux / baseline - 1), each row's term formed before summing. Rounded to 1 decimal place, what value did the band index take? 1.1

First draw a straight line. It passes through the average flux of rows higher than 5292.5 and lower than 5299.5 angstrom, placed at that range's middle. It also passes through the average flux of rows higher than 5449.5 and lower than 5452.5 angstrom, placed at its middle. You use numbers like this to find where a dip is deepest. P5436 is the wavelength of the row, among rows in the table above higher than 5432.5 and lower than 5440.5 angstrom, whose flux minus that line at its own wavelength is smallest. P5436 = 5435.0 angstrom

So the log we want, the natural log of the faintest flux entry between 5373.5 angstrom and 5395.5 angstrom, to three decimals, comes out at 1.845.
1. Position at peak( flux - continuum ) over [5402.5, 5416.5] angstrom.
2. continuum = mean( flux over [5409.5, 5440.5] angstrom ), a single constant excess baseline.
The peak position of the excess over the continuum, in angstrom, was 5416.0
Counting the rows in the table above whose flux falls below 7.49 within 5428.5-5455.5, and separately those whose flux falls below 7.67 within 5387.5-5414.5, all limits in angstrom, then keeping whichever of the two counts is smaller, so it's 27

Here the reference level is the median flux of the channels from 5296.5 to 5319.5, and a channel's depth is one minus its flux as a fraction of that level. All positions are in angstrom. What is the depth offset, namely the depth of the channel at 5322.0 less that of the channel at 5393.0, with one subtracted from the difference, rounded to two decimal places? -1.21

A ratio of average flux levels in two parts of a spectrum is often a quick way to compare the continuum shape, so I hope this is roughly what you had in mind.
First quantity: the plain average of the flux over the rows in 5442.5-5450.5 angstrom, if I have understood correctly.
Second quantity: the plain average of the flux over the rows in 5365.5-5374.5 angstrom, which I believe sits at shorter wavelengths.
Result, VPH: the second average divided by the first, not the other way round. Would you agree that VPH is 1.03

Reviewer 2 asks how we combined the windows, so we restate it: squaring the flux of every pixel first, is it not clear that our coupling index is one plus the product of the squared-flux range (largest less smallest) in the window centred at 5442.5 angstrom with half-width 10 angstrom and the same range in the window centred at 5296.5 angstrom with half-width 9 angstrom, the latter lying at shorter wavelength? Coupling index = 171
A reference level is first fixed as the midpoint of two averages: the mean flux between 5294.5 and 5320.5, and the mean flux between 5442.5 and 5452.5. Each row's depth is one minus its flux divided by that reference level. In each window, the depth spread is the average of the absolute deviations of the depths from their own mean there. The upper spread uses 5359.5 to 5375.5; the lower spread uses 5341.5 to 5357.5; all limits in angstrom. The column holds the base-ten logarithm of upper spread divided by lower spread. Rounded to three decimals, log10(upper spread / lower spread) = -0.009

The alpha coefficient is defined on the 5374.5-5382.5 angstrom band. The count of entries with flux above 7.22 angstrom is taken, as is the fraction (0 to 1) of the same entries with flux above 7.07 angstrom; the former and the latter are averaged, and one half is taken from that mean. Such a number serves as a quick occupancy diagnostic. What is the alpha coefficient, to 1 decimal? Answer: 2.4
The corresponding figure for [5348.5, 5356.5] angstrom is 2.4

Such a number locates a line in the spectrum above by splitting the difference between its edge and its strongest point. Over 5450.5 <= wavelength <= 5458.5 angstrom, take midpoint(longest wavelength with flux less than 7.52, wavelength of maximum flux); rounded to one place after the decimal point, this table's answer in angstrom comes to 5458.0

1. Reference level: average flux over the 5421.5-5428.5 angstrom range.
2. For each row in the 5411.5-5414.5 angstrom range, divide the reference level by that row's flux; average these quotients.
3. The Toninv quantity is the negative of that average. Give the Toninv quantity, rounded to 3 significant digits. -1.08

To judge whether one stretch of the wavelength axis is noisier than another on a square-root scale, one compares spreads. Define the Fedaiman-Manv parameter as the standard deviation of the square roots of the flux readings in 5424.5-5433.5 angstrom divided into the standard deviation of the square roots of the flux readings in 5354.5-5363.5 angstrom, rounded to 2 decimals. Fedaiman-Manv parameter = 0.79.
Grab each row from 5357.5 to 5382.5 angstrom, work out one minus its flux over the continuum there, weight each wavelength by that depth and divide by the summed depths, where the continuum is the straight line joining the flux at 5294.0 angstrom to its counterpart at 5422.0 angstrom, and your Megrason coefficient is 5369.0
